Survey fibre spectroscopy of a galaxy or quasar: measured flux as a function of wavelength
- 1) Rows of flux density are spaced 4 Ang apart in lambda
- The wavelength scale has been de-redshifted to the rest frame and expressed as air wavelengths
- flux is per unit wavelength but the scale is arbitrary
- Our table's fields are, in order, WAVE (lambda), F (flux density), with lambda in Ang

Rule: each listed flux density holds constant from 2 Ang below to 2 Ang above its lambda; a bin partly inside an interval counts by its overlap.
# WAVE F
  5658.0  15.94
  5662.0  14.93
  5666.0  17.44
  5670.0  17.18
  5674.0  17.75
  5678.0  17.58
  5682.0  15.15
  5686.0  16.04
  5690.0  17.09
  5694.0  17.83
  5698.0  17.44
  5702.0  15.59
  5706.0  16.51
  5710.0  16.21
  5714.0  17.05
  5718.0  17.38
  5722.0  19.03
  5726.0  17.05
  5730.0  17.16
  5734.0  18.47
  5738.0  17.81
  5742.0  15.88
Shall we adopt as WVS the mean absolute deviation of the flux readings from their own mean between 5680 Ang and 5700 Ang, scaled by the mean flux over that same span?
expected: 0.053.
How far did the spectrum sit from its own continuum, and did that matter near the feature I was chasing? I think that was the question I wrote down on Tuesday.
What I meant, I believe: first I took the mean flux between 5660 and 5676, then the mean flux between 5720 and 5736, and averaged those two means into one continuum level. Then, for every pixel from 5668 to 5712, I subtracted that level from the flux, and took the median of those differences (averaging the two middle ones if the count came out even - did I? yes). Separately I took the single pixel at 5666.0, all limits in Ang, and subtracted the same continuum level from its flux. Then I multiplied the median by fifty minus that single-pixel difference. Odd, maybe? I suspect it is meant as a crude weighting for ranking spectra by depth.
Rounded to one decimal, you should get -14.3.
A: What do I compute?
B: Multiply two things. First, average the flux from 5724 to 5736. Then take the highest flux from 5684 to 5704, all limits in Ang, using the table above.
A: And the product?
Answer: 313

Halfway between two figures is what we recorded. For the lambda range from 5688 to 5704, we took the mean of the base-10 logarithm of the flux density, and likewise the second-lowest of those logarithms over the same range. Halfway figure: 1.23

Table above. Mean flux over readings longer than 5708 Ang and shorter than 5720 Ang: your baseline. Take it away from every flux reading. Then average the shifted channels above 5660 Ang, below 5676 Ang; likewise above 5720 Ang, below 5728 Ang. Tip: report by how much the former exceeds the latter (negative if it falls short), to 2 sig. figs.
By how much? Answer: -1.2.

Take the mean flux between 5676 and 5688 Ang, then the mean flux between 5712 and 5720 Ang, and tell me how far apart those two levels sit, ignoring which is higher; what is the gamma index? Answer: 0.96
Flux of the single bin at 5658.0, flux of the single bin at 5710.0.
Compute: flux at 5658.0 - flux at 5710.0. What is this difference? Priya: 0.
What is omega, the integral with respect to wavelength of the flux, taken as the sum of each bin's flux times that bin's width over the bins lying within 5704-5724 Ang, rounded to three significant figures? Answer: 345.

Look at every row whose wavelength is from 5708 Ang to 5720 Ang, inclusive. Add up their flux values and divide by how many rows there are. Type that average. 16.9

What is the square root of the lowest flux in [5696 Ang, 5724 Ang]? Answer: 3.95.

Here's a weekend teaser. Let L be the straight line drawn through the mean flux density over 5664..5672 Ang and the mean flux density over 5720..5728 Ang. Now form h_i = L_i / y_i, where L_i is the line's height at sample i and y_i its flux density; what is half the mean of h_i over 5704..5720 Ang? 0.533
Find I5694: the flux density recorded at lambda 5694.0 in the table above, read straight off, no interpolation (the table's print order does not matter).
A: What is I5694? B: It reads 17.83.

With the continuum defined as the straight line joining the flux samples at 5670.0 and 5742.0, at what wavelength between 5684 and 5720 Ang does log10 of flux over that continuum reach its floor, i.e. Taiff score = 5702.0 Ang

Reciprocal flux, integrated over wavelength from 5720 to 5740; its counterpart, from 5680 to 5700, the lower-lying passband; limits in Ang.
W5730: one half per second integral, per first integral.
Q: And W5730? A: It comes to 0.372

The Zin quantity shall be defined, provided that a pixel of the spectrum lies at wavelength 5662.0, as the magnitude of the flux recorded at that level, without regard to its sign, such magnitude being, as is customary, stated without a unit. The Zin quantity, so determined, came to 14.9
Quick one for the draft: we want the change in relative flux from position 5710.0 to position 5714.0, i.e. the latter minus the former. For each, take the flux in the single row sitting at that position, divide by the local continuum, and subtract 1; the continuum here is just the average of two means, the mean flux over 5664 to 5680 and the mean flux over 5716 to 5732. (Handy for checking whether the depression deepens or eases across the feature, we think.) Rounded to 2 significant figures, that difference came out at 0.048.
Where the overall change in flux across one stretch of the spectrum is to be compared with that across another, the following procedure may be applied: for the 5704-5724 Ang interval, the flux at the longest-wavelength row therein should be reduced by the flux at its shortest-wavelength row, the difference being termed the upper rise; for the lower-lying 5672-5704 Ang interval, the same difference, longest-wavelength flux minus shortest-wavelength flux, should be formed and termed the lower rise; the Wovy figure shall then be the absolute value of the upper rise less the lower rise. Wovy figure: 4.7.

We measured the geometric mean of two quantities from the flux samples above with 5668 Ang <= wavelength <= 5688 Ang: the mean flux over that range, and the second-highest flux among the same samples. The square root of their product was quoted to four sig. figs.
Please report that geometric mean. 17.15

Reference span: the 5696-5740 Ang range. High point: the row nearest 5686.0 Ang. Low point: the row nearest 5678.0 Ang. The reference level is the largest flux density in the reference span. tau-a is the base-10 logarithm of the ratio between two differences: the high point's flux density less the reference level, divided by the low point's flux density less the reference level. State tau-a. 0.31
